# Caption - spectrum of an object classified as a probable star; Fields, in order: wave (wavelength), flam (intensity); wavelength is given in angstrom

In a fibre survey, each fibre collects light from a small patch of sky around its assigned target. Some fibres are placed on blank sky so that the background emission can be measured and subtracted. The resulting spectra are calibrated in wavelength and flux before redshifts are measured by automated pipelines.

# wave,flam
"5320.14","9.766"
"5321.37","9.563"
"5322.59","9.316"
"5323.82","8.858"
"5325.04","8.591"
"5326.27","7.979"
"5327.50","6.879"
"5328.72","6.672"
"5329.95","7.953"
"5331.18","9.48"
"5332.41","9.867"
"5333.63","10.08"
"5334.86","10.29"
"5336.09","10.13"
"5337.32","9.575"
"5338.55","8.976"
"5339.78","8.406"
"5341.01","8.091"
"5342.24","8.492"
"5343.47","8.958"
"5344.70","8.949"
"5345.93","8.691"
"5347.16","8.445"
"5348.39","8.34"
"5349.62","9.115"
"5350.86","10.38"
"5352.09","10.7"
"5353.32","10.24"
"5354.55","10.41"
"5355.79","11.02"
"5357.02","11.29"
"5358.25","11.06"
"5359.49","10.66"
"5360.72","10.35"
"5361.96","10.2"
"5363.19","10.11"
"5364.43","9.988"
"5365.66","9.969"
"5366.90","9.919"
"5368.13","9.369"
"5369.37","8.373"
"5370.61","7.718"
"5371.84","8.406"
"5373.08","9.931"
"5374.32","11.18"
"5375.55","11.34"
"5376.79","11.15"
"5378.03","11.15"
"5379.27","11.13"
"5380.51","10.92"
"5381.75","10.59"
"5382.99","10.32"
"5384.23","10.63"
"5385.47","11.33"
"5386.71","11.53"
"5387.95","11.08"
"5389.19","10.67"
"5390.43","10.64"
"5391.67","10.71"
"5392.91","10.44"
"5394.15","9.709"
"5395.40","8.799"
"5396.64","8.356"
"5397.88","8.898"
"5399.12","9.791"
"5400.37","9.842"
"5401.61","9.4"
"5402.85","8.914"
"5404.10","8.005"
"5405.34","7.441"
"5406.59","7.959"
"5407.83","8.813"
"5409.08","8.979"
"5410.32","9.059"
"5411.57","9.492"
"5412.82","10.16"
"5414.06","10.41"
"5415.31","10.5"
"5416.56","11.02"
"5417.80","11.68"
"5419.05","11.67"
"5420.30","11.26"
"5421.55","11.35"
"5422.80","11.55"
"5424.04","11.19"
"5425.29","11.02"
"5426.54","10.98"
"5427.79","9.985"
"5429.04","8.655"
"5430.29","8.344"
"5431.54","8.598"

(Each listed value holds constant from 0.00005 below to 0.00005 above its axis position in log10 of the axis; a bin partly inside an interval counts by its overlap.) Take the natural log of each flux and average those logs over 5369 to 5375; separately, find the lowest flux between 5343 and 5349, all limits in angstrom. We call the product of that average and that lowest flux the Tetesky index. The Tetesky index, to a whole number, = 18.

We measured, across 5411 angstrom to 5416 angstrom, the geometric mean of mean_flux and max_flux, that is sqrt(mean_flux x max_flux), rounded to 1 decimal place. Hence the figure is 10.3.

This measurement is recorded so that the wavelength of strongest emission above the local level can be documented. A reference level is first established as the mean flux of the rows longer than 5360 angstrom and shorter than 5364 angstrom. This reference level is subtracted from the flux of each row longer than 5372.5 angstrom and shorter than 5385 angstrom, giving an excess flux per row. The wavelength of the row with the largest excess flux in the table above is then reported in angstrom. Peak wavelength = 5375.55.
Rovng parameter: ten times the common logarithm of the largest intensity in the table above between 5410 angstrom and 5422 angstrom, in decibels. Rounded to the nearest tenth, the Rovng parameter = 10.7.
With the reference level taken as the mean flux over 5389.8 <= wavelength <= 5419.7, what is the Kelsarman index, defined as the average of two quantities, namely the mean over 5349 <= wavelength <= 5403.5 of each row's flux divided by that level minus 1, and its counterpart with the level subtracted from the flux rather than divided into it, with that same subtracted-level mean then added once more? 0.9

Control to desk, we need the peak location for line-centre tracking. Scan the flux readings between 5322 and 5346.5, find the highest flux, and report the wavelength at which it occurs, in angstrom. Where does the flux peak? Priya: 5334.86 angstrom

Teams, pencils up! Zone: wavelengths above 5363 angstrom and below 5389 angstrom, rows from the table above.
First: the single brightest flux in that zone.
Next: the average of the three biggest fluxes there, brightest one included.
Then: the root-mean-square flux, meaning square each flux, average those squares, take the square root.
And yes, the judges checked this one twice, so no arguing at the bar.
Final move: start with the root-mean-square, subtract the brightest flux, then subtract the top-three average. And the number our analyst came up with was -12.6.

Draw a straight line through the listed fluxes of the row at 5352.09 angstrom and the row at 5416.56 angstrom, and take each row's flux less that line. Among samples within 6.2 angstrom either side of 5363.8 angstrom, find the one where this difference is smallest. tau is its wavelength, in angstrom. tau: 5369.37 angstrom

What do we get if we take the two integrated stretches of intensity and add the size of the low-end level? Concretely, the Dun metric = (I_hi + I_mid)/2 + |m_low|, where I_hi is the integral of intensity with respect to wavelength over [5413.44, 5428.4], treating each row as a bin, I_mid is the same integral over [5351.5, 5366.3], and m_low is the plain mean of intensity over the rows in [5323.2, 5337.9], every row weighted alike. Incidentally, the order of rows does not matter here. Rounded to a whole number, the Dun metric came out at 169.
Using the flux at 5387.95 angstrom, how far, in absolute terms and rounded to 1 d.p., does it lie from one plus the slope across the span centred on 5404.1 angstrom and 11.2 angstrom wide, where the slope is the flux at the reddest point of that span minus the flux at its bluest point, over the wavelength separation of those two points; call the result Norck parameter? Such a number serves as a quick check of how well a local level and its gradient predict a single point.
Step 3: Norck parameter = 10.2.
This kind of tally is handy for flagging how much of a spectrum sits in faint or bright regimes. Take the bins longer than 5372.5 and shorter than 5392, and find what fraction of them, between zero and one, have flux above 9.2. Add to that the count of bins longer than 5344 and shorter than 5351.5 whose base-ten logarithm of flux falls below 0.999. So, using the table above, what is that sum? 6.0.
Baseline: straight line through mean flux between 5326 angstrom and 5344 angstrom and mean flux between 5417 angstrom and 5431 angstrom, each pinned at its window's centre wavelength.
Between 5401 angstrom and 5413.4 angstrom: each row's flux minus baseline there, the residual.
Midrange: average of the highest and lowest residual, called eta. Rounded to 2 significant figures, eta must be -1.6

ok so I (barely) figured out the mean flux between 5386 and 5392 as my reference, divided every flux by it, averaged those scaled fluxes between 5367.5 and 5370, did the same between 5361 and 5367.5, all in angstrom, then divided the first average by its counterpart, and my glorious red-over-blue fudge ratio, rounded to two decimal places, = 0.88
